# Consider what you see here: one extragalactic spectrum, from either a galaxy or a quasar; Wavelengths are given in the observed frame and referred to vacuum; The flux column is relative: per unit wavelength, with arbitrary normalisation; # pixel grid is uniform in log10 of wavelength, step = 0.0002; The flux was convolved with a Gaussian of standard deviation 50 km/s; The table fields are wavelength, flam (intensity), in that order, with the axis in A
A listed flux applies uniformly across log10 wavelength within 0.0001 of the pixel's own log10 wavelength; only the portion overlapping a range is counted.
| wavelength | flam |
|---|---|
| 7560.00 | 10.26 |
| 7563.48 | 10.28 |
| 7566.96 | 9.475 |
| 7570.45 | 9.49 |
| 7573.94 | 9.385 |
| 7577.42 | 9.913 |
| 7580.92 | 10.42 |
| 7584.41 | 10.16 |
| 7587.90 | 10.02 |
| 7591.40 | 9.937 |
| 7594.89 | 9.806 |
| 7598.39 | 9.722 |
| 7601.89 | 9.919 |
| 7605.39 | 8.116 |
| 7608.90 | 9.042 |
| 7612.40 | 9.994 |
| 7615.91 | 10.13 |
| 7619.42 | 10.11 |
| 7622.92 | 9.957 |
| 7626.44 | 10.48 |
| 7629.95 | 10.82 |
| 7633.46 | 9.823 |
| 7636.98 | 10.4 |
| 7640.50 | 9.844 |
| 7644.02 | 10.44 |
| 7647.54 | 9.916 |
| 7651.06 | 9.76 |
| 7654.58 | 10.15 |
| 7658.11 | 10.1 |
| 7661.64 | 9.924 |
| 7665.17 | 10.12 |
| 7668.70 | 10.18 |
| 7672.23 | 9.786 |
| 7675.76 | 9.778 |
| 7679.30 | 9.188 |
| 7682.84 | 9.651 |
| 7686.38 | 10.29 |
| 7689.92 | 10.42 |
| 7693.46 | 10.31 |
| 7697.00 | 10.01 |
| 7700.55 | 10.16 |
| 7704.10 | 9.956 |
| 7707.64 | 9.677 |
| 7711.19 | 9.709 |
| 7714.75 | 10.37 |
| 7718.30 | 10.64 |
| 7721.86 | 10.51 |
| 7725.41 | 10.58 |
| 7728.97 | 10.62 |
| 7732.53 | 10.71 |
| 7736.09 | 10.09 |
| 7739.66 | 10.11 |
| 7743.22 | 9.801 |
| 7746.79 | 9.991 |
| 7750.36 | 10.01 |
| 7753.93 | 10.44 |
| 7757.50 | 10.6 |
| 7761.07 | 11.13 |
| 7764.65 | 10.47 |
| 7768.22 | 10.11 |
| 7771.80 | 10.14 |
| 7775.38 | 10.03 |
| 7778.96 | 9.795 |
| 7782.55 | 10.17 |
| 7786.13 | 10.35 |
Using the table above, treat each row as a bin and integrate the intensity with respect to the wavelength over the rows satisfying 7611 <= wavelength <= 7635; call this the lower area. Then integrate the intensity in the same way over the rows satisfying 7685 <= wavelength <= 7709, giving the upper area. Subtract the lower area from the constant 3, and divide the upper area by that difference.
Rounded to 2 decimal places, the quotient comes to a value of -1.01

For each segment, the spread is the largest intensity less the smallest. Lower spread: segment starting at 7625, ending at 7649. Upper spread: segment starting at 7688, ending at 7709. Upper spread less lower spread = -0.3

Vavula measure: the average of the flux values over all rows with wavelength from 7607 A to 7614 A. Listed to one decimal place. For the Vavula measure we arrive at 9.5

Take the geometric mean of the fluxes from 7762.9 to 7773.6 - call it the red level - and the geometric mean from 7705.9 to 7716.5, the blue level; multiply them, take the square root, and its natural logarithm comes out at 2.31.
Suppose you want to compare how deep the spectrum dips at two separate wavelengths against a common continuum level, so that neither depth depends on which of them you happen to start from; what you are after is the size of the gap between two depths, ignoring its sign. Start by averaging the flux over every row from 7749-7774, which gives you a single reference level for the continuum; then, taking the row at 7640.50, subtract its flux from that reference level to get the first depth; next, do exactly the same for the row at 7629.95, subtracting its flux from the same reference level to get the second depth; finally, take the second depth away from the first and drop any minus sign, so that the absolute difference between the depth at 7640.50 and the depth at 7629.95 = 1.0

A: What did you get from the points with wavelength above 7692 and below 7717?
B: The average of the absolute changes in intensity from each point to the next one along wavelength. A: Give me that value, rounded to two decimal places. 0.27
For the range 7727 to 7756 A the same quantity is 0.24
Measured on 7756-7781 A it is 0.32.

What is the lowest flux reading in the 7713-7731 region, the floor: 10.37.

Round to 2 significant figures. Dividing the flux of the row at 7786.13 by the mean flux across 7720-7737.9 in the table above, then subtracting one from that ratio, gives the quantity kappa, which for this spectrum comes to -0.014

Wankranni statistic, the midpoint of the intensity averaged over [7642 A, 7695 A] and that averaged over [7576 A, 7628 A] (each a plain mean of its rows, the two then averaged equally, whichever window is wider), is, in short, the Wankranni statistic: 9.92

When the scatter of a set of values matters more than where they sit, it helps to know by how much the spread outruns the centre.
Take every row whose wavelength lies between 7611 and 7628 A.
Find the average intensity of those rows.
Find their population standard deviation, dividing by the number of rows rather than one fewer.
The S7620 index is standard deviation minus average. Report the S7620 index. -9.95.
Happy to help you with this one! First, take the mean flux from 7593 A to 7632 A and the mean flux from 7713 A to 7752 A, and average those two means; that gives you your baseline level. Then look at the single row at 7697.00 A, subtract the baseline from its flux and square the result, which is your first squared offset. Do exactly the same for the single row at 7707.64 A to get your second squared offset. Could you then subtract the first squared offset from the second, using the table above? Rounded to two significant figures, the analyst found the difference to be 0.15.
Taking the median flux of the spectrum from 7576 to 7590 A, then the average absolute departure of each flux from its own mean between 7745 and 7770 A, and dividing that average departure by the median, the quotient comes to 0.030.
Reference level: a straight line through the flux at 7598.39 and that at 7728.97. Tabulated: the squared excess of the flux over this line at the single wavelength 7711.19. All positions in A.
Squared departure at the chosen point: 0.62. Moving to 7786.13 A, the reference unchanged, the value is 0.44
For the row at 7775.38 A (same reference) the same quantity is 0.83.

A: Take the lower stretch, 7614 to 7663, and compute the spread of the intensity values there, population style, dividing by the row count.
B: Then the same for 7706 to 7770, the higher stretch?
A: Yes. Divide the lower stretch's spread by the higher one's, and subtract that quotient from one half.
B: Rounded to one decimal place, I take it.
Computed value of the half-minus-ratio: -0.3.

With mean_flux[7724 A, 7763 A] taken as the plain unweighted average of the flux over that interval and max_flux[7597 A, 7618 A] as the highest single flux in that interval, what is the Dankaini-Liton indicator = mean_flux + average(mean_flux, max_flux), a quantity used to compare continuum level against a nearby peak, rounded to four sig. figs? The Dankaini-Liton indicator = 20.62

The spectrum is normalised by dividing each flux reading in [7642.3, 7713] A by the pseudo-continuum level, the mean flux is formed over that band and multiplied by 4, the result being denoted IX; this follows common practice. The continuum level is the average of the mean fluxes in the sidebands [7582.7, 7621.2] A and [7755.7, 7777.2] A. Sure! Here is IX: 3.96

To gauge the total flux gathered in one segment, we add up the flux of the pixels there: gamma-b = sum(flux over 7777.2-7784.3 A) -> 20.0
